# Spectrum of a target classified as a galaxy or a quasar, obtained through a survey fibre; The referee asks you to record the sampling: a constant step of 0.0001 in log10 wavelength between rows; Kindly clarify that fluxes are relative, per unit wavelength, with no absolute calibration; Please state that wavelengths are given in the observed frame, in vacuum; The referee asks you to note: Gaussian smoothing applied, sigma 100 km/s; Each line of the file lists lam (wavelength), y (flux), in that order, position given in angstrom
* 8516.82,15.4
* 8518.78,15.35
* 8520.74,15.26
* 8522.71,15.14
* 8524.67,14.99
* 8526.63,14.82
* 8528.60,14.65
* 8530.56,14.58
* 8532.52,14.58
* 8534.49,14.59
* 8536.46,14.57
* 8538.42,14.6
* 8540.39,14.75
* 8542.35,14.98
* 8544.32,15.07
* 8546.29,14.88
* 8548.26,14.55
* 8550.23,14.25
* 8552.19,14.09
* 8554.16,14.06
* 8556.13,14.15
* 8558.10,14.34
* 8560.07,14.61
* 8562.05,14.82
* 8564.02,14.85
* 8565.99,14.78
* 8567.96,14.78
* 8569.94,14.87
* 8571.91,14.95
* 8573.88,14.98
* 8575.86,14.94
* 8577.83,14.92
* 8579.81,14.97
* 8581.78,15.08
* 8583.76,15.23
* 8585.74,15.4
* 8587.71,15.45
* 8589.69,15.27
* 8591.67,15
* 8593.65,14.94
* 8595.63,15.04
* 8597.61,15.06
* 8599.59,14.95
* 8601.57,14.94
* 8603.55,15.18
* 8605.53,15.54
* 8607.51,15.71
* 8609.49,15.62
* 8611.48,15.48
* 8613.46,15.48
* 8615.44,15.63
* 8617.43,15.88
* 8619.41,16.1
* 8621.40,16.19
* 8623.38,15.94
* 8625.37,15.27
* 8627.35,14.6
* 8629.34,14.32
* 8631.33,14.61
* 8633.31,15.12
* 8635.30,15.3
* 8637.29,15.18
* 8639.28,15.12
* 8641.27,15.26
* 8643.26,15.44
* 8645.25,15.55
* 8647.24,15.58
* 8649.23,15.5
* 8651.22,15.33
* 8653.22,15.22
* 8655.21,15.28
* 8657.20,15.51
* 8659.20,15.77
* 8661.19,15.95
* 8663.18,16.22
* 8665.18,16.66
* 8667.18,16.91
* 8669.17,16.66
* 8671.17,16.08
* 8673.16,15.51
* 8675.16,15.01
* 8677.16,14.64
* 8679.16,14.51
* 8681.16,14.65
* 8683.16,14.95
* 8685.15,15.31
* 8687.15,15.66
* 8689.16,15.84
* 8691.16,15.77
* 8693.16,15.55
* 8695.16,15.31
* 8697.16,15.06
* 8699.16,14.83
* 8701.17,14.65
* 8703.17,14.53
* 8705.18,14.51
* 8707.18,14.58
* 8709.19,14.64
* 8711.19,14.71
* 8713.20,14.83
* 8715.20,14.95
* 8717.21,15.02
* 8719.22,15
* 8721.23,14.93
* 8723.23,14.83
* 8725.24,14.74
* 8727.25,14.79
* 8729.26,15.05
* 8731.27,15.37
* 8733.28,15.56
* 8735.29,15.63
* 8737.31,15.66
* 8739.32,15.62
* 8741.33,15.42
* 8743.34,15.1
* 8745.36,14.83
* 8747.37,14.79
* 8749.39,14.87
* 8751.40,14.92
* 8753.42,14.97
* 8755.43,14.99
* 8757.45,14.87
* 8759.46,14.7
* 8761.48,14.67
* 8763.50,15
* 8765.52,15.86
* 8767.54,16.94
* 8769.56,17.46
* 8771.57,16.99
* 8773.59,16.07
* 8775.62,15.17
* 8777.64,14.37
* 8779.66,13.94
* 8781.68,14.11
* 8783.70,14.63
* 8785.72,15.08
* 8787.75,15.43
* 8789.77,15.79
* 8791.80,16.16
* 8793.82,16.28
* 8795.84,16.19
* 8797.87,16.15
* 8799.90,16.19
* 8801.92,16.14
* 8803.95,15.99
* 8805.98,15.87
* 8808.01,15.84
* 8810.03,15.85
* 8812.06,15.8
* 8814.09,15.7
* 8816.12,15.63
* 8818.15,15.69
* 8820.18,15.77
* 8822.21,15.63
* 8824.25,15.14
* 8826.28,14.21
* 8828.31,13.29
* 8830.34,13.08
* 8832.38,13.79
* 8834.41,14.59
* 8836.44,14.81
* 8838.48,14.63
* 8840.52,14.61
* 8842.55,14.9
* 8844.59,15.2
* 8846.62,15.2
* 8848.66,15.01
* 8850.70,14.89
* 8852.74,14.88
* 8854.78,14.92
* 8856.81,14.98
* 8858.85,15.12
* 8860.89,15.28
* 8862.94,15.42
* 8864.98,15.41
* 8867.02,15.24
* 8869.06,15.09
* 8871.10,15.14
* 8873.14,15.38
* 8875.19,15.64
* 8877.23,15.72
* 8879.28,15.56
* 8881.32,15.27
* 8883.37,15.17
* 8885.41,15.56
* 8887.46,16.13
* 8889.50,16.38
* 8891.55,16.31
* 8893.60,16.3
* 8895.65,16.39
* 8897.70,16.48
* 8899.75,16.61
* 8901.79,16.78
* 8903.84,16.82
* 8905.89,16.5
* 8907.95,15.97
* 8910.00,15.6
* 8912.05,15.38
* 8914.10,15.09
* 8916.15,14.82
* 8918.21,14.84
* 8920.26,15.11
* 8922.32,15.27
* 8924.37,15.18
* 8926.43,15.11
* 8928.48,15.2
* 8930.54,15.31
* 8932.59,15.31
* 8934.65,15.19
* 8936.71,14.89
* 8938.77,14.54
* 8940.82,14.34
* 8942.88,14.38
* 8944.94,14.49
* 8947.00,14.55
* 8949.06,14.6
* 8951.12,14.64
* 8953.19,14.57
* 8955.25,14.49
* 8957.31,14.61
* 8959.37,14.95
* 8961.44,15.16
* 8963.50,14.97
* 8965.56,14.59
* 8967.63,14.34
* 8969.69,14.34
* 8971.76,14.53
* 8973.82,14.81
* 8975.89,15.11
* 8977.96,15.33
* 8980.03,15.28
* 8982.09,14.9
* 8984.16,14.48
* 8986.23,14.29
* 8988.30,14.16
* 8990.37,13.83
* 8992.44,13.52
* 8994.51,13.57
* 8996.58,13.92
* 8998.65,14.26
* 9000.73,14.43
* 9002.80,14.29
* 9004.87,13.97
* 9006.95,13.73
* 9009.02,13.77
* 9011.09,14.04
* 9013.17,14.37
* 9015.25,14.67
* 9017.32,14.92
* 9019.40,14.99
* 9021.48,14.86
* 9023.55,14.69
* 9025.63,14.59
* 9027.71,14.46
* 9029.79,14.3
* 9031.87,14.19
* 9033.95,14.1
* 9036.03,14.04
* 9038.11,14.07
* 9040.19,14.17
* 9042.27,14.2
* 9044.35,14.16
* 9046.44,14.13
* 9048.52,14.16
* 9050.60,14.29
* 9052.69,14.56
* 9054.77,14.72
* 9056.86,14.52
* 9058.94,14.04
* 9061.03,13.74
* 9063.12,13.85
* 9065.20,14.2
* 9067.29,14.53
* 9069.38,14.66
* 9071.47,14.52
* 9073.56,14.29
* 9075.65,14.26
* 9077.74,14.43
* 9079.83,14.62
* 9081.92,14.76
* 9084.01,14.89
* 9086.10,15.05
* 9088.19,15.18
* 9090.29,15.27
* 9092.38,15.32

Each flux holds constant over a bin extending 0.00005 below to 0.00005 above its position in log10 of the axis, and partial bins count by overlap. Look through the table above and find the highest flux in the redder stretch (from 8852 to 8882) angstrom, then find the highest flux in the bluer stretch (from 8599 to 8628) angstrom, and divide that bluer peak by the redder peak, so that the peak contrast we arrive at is 1.03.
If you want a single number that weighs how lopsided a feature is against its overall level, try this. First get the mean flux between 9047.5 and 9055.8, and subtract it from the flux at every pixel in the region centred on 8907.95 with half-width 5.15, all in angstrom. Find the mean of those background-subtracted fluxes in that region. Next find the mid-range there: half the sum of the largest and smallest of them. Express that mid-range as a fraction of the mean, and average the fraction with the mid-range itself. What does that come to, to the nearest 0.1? 1.3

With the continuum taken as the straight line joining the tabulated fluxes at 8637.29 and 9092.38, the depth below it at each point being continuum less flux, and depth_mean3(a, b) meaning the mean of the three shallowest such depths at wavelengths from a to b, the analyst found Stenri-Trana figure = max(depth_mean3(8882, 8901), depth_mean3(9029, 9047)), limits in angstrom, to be 1.1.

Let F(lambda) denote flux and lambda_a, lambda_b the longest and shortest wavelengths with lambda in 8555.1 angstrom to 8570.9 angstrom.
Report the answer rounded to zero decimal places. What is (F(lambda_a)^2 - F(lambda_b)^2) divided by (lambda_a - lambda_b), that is 2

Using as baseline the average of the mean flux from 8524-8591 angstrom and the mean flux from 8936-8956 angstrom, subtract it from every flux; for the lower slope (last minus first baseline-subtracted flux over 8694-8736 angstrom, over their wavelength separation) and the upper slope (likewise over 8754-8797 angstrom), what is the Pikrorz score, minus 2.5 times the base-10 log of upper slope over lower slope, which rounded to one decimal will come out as -1.4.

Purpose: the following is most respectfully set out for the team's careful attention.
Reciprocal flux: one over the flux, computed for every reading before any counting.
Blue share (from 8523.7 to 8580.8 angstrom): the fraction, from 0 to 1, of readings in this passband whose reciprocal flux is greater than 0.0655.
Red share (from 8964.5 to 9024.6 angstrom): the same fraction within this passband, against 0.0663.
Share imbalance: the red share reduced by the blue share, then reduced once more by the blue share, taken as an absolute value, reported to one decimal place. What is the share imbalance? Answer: 1.1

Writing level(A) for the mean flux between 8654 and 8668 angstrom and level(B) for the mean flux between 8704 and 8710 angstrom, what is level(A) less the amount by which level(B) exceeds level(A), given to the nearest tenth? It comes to 17.5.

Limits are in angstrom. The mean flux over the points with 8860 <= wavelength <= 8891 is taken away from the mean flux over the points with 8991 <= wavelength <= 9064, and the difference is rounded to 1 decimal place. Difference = -1.3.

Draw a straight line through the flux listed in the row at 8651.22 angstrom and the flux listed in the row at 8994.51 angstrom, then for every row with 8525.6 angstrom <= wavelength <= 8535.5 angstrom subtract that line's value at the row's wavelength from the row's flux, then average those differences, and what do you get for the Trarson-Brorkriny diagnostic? -1.3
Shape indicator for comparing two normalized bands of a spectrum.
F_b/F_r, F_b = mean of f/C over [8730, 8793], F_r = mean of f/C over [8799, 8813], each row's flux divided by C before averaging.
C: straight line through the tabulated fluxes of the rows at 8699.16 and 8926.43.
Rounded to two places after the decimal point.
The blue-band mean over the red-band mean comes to 0.96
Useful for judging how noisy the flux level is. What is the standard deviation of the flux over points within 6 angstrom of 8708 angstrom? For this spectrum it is 0.1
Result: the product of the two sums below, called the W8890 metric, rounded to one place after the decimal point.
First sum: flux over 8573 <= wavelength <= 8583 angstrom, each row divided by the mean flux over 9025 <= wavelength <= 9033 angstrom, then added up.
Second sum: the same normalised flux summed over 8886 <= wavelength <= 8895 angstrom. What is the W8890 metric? 23.6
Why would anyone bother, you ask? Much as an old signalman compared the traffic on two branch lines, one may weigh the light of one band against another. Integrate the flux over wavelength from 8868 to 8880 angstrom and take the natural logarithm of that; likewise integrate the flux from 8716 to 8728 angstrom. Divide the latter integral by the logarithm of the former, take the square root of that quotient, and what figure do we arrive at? 5.85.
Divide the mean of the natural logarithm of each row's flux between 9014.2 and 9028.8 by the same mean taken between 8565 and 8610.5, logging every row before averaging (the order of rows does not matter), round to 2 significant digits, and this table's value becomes 0.99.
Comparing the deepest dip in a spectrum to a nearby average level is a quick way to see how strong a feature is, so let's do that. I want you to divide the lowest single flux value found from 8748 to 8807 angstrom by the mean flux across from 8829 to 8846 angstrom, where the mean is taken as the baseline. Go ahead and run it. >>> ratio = 0.96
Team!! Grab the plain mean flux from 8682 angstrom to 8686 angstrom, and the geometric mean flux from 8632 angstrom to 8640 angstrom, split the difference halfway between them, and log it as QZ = 15.2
